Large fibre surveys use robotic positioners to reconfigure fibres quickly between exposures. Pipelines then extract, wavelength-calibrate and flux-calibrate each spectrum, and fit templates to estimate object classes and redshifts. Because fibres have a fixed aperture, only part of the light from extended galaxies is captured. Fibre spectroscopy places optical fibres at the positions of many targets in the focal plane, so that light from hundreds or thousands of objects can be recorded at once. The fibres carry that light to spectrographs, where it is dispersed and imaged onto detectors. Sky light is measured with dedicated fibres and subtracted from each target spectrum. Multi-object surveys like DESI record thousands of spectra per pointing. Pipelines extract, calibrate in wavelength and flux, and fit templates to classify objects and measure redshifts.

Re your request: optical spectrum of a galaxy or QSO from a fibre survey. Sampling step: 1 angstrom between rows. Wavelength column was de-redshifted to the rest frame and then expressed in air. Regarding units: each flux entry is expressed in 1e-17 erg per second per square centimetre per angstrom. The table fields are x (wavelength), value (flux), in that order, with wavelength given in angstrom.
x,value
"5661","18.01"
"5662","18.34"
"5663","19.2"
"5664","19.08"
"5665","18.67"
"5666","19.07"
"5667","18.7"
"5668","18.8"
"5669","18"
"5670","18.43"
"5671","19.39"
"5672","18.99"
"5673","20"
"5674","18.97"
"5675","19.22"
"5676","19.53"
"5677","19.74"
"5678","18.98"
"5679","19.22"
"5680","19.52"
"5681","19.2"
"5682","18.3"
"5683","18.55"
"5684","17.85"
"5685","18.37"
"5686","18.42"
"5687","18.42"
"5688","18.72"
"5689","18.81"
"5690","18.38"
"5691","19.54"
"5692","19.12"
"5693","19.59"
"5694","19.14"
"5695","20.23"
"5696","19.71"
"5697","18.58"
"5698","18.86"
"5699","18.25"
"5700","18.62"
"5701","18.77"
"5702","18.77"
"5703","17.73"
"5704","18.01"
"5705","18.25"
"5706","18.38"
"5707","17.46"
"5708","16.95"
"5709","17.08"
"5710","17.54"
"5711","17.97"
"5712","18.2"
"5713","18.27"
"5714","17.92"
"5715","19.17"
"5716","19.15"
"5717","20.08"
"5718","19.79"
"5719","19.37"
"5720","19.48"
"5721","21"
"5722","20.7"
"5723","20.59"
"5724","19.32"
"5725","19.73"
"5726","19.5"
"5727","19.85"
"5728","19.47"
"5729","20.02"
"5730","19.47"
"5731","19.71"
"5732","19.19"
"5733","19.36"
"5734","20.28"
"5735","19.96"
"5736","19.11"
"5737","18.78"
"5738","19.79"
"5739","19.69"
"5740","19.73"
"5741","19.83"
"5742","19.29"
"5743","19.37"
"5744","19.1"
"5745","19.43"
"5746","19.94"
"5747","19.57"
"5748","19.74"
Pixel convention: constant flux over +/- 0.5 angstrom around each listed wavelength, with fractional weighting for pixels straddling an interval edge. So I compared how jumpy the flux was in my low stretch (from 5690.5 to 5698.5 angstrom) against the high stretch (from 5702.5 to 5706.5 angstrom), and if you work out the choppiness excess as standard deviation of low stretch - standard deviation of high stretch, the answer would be 0.24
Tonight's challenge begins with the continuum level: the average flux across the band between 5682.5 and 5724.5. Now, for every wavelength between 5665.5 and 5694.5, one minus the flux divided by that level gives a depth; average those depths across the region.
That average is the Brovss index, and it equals -0.01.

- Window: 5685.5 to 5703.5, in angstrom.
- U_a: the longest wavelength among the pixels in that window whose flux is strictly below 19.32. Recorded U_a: 5703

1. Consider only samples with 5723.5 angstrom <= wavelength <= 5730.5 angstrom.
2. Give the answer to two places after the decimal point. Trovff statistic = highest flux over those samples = 20.02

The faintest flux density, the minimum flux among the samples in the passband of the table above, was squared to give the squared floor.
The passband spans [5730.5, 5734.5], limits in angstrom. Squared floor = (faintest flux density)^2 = 368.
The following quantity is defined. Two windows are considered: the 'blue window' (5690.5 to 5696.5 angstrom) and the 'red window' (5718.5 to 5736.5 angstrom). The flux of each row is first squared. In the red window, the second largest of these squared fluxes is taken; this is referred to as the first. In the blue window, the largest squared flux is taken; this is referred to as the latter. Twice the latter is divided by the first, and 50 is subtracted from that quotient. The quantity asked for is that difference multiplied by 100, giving -4809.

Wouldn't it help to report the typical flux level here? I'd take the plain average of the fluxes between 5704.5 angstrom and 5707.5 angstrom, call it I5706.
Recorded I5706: 18.0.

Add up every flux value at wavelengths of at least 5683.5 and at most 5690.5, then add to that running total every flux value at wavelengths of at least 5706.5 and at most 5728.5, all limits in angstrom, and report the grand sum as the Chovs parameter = 548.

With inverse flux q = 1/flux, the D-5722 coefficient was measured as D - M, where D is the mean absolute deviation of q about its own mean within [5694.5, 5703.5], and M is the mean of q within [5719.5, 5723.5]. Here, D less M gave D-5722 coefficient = -0.0476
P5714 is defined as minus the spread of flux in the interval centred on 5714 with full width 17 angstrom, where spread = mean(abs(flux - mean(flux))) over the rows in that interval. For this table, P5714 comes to -1.04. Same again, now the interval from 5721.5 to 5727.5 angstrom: -0.46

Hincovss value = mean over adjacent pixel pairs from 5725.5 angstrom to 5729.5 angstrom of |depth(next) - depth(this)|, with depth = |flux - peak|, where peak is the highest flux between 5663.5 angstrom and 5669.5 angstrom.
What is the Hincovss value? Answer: 0.43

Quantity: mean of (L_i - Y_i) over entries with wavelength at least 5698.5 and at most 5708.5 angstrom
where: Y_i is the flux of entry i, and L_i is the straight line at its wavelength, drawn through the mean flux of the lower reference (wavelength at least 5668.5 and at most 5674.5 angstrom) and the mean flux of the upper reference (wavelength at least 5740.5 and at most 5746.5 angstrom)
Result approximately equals 1.1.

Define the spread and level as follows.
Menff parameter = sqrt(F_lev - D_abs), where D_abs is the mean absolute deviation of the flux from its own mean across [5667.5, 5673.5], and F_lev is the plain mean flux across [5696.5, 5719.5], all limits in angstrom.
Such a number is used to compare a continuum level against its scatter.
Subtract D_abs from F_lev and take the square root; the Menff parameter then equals 4.23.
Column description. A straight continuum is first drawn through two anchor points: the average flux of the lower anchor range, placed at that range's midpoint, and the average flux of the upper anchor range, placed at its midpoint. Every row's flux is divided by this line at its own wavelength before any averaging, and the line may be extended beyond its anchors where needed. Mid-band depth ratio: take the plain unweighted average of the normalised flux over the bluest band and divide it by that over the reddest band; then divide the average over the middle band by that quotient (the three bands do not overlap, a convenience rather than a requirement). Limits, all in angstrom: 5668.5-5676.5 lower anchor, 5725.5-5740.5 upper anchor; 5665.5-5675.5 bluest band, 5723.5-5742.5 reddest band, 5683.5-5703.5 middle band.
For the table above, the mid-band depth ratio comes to 0.98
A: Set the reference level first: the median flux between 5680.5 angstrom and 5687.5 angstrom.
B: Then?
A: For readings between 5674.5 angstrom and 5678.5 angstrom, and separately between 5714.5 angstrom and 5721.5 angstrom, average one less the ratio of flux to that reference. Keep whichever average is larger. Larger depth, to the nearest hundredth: -0.05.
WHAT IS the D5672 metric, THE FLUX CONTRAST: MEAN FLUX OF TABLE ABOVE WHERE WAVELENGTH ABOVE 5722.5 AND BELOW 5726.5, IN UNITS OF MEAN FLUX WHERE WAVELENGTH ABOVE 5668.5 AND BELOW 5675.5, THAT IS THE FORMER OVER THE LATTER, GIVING 1.04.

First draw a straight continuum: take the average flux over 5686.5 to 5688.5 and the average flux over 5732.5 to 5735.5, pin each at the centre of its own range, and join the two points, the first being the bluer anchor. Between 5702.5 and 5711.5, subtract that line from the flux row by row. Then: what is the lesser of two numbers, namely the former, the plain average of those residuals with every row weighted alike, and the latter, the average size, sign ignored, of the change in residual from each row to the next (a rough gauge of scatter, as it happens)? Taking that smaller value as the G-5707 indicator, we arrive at -1.4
